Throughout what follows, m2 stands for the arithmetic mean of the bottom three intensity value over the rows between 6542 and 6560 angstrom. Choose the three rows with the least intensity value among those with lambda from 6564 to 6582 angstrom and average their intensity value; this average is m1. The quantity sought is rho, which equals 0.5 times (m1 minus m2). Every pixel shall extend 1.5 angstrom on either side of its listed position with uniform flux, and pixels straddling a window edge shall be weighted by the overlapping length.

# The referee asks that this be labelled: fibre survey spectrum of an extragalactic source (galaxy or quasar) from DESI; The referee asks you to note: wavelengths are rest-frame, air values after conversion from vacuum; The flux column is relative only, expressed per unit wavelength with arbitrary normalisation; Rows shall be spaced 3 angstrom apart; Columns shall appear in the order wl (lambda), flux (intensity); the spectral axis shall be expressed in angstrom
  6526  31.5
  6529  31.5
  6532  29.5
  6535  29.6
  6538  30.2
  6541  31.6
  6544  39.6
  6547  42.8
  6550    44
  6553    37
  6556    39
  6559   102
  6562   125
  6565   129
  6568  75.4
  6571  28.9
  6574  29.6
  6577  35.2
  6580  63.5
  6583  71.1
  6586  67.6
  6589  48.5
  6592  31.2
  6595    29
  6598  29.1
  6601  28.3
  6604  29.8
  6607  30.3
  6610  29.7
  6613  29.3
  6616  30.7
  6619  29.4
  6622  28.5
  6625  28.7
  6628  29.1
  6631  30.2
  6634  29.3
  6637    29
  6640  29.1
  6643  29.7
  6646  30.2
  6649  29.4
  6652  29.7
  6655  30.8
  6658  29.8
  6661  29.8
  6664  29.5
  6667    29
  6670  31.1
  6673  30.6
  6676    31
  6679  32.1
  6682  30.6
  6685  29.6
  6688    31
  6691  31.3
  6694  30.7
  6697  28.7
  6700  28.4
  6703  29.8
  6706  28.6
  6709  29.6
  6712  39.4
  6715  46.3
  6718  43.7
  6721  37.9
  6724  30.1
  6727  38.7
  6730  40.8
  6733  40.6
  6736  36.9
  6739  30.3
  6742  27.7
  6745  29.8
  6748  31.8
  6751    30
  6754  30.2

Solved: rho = -3.65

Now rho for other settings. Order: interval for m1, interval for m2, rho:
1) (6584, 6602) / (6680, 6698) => -0.42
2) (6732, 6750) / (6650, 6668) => -0.07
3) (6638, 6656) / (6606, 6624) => 0.17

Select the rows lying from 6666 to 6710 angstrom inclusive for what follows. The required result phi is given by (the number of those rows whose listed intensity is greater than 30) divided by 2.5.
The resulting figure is 3.2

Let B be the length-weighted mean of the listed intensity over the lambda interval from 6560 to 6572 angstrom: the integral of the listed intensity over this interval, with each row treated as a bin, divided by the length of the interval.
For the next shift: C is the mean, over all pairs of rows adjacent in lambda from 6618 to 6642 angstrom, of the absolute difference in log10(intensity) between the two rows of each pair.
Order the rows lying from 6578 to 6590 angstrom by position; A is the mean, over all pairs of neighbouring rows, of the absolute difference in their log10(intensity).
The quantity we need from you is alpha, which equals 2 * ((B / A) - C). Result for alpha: 2582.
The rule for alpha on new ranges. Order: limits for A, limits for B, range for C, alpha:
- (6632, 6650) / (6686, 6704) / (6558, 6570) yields 8885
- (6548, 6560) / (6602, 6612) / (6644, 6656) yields 347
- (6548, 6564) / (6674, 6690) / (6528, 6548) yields 409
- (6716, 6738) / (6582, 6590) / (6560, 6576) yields 2229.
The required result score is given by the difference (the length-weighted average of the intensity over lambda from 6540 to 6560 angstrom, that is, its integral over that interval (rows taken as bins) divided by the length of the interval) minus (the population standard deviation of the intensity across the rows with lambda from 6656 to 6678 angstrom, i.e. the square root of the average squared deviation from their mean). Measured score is 46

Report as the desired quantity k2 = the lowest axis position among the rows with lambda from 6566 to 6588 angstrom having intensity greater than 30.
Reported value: 6568 angstrom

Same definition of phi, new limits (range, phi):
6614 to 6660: 1.6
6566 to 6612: 3.2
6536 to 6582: 5.2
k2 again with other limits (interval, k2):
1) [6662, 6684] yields 6670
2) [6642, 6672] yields 6646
